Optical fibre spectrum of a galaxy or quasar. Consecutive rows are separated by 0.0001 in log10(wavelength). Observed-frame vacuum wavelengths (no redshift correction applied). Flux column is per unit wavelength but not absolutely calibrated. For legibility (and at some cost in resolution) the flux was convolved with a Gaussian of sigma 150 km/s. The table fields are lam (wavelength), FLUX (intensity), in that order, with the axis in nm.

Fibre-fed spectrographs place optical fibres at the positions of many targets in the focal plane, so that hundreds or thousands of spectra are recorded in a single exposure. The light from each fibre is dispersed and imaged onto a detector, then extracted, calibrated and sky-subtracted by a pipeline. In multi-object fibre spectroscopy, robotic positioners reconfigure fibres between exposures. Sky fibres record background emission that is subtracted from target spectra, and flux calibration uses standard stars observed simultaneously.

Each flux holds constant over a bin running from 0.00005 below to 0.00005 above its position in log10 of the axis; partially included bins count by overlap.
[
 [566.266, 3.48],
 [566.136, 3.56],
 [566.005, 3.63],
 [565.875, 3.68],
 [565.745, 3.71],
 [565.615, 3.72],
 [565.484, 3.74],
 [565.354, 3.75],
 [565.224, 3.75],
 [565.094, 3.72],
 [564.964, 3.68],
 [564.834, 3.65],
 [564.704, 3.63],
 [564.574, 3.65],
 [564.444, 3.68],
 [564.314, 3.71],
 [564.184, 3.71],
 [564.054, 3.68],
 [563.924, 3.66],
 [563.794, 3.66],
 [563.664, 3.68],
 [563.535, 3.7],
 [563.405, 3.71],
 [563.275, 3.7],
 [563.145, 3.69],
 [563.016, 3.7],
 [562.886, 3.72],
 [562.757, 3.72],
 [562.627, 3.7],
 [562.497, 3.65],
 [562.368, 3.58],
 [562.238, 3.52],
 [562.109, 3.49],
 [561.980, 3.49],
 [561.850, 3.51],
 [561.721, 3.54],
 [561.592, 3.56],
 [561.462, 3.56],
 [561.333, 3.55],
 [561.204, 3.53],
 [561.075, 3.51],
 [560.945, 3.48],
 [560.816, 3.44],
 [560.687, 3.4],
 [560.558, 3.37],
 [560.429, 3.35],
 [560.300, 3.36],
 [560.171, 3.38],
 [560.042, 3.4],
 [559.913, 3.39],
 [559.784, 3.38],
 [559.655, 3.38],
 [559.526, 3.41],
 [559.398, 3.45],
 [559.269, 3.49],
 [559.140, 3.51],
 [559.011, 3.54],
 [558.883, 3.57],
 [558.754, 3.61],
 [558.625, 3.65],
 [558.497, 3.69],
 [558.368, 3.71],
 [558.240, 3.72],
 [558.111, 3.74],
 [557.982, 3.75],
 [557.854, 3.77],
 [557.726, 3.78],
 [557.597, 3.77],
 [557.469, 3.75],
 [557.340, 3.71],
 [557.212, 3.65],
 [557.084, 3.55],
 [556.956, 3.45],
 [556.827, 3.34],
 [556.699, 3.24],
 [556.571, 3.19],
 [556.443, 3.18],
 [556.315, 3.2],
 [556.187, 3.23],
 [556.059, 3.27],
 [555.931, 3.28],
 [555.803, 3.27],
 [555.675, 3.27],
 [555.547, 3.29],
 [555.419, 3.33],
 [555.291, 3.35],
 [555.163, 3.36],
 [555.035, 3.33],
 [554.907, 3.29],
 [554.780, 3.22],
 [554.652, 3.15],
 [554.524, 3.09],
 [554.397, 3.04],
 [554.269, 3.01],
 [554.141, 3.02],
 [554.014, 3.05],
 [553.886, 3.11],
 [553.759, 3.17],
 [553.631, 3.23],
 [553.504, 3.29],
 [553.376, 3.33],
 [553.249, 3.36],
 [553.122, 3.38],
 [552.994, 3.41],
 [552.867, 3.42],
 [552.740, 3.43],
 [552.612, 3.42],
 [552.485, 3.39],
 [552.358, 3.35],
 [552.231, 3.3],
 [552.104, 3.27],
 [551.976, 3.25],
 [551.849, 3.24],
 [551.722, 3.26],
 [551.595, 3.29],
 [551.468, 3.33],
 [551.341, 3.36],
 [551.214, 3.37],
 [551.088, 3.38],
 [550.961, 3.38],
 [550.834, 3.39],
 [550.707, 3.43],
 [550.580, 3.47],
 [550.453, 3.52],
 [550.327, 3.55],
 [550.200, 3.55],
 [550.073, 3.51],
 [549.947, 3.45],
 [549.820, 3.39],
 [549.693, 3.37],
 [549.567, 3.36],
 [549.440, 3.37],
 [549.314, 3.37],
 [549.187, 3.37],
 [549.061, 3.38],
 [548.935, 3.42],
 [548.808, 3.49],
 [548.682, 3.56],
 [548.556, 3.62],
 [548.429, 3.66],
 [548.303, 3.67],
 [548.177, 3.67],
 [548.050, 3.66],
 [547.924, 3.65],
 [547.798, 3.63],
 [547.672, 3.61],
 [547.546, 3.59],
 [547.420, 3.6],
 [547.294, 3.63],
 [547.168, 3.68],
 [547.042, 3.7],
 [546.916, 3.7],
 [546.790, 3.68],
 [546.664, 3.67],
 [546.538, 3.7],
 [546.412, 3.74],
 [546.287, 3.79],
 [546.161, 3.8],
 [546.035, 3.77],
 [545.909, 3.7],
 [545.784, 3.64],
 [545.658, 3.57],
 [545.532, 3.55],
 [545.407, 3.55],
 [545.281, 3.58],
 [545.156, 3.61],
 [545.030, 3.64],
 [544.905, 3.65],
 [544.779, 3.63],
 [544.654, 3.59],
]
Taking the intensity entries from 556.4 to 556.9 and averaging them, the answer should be 3.24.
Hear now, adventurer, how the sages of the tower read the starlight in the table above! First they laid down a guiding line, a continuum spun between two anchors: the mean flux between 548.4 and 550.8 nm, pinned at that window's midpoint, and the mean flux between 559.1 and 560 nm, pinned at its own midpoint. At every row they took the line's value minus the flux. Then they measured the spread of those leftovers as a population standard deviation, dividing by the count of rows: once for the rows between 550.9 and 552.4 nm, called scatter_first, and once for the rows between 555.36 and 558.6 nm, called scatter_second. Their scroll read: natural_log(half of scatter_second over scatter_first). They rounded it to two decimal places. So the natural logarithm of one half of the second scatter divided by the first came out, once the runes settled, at 0.86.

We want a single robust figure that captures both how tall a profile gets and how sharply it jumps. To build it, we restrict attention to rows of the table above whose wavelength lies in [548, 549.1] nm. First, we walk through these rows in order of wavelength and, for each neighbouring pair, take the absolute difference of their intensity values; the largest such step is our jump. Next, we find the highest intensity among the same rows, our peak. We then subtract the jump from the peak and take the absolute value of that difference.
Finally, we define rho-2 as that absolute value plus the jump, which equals 3.7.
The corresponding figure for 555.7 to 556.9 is 3.3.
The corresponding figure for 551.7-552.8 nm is 3.4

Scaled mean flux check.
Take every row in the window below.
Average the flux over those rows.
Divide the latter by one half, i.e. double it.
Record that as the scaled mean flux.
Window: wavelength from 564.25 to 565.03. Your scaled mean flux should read 7.33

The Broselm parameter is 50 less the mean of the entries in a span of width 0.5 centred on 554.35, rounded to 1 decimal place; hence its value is 47.0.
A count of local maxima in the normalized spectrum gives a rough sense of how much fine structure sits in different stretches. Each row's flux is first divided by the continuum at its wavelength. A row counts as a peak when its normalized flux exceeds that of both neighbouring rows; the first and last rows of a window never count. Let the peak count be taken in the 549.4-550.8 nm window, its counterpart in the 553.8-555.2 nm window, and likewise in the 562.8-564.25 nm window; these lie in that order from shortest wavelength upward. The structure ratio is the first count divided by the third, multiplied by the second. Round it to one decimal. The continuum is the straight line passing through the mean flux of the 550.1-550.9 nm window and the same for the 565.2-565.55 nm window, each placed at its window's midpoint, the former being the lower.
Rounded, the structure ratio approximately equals 0.0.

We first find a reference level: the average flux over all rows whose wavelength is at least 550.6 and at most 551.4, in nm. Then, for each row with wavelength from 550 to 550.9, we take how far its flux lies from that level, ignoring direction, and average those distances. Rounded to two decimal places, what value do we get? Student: 0.10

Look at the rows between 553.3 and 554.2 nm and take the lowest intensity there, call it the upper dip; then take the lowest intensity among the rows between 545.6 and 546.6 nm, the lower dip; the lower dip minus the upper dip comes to 0.55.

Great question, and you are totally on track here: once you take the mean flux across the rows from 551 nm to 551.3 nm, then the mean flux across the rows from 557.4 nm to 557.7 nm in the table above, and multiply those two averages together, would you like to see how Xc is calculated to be 12.69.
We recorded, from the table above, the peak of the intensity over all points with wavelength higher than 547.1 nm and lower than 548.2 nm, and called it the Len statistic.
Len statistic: 3.68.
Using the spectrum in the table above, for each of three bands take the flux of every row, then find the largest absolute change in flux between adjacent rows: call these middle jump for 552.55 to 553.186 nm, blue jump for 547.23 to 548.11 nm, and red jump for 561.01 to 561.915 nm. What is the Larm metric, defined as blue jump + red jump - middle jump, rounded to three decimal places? 0.030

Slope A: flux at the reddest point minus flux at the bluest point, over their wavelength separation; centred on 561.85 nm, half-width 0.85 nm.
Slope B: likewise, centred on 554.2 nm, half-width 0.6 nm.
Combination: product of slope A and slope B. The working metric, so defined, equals -0.0011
